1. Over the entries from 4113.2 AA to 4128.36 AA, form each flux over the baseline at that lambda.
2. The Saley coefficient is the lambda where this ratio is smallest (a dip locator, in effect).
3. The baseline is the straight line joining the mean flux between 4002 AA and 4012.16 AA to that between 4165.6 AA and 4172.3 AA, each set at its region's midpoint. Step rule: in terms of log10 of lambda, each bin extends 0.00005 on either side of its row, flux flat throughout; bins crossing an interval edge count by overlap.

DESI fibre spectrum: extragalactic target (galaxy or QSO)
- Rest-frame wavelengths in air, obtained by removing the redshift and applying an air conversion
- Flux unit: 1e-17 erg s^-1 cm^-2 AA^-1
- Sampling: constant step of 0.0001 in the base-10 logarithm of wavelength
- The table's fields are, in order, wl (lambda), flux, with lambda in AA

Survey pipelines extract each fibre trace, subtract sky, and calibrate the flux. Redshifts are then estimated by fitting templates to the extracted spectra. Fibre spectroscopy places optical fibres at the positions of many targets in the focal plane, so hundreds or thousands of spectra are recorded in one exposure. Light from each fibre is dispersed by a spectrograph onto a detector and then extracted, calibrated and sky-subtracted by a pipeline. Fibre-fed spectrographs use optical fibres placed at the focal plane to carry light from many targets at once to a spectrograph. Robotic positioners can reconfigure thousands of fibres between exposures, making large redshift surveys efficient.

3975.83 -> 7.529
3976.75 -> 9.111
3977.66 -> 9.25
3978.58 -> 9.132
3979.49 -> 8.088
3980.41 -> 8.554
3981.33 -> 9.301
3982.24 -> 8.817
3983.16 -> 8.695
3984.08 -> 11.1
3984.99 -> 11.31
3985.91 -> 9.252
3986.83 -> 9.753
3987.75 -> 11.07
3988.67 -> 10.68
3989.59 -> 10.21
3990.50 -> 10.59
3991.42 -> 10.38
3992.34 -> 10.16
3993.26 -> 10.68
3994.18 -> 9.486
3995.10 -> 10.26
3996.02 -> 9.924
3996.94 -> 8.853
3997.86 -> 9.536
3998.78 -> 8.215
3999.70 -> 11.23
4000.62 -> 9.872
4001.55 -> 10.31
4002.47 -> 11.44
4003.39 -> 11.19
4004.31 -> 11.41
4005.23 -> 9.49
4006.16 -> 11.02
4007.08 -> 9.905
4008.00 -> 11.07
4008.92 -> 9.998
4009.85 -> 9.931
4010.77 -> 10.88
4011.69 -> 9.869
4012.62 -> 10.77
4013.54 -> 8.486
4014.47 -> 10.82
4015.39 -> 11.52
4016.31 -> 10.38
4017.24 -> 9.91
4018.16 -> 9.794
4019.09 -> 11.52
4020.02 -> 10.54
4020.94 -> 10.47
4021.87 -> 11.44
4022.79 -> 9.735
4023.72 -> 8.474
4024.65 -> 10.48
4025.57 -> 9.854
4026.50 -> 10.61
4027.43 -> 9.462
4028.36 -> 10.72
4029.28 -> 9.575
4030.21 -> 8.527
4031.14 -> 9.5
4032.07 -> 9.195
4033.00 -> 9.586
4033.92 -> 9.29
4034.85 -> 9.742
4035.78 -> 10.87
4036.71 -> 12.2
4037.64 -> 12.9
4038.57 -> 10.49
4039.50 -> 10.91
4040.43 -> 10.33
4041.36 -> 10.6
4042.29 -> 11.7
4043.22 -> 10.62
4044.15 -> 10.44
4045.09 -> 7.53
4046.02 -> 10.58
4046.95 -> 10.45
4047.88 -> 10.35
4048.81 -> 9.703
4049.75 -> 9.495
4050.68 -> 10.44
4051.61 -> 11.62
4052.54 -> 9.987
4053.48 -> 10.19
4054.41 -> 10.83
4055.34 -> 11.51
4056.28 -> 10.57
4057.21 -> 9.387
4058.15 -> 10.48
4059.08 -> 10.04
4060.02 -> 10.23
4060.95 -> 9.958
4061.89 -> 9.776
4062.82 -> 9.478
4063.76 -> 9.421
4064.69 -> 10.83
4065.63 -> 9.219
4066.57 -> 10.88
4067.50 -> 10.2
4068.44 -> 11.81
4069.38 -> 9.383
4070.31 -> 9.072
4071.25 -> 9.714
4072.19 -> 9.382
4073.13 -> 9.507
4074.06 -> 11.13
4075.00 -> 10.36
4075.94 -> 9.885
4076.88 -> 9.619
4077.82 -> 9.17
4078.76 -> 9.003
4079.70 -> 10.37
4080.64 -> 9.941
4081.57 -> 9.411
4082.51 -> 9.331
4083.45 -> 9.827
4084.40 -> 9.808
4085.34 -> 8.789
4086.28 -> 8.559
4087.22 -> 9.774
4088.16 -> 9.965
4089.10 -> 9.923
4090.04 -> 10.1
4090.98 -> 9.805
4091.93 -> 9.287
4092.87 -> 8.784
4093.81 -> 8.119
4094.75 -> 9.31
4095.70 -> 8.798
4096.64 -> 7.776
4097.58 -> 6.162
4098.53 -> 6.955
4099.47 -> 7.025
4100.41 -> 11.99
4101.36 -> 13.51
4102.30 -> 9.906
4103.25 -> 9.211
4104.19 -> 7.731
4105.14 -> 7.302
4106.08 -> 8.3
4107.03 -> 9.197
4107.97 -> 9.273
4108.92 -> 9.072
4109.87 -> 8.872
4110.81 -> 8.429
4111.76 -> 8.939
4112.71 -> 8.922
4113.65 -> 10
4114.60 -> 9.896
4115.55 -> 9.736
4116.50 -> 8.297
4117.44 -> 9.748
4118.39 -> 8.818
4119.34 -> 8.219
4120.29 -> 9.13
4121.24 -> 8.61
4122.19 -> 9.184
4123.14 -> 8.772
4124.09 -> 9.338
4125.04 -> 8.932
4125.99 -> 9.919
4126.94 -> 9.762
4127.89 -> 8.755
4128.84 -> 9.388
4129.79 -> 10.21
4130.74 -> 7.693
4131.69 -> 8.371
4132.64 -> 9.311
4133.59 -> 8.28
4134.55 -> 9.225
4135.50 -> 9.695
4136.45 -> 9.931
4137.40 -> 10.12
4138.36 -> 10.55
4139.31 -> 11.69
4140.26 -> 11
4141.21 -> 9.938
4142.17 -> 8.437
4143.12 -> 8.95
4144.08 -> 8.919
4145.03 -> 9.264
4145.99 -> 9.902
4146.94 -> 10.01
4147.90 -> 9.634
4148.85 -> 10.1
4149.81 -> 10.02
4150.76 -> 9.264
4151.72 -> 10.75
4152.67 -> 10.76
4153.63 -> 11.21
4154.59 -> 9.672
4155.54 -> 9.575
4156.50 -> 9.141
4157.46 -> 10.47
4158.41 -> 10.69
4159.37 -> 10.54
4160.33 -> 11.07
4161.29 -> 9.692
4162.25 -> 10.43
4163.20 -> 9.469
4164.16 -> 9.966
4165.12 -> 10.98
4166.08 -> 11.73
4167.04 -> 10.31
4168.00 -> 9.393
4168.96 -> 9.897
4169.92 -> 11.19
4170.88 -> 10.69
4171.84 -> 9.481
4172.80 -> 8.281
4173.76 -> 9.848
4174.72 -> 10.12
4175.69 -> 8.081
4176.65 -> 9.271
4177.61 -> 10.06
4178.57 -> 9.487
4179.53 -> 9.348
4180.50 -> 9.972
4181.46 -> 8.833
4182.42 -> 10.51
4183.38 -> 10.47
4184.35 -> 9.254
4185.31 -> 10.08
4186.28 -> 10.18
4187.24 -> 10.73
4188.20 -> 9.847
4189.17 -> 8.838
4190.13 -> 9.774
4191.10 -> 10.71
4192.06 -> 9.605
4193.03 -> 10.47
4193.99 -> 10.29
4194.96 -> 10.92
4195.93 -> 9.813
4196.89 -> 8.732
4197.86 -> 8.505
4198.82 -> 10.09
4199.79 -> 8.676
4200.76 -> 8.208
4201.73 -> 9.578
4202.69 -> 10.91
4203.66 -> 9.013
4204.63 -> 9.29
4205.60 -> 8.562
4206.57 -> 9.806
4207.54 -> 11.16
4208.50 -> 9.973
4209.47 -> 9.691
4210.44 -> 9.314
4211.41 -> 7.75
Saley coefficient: 4119.34 AA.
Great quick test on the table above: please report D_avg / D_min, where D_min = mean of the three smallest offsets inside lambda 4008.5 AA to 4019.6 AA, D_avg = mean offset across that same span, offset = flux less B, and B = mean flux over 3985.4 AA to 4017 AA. -0.08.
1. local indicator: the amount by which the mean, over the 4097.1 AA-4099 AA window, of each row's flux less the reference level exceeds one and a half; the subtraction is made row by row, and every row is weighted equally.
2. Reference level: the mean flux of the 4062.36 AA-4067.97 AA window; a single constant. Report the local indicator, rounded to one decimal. -4.9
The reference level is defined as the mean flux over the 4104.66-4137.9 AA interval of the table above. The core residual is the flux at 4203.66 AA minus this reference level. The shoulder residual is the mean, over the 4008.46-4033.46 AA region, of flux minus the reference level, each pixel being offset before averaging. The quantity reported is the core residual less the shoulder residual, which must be -1.1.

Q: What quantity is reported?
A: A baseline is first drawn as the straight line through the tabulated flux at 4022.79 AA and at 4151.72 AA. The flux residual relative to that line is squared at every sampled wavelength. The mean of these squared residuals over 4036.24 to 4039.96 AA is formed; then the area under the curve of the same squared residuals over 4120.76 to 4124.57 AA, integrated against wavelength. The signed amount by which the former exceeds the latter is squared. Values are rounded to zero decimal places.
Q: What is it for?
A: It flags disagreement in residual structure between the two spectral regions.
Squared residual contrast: 28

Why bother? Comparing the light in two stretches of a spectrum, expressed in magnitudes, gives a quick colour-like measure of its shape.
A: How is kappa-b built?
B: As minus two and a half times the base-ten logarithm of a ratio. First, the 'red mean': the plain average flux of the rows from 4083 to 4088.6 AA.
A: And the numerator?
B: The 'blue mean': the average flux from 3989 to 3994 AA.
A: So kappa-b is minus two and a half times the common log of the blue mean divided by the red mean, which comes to -0.10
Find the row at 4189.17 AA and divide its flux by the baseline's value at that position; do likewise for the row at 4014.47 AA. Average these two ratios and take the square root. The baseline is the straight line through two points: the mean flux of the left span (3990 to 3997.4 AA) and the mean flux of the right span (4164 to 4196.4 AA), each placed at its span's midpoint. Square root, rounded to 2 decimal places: 0.99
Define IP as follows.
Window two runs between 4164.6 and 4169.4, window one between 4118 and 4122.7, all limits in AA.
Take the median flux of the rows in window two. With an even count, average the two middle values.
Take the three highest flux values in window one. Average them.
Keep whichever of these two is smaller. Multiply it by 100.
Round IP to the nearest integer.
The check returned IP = 904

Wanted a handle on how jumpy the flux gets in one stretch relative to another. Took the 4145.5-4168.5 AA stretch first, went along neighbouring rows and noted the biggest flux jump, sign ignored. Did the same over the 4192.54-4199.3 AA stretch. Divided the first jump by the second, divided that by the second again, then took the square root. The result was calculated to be 0.78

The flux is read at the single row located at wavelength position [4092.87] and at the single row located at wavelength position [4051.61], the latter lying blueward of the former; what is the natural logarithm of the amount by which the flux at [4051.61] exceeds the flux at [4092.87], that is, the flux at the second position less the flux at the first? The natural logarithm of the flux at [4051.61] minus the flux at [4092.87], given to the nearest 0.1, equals 1.0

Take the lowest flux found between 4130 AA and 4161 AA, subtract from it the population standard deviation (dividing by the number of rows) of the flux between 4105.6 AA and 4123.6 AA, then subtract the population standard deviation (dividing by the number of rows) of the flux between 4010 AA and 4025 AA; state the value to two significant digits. 6.3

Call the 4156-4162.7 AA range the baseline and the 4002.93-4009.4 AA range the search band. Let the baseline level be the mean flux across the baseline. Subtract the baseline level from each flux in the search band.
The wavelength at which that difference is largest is 4004.31 AA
